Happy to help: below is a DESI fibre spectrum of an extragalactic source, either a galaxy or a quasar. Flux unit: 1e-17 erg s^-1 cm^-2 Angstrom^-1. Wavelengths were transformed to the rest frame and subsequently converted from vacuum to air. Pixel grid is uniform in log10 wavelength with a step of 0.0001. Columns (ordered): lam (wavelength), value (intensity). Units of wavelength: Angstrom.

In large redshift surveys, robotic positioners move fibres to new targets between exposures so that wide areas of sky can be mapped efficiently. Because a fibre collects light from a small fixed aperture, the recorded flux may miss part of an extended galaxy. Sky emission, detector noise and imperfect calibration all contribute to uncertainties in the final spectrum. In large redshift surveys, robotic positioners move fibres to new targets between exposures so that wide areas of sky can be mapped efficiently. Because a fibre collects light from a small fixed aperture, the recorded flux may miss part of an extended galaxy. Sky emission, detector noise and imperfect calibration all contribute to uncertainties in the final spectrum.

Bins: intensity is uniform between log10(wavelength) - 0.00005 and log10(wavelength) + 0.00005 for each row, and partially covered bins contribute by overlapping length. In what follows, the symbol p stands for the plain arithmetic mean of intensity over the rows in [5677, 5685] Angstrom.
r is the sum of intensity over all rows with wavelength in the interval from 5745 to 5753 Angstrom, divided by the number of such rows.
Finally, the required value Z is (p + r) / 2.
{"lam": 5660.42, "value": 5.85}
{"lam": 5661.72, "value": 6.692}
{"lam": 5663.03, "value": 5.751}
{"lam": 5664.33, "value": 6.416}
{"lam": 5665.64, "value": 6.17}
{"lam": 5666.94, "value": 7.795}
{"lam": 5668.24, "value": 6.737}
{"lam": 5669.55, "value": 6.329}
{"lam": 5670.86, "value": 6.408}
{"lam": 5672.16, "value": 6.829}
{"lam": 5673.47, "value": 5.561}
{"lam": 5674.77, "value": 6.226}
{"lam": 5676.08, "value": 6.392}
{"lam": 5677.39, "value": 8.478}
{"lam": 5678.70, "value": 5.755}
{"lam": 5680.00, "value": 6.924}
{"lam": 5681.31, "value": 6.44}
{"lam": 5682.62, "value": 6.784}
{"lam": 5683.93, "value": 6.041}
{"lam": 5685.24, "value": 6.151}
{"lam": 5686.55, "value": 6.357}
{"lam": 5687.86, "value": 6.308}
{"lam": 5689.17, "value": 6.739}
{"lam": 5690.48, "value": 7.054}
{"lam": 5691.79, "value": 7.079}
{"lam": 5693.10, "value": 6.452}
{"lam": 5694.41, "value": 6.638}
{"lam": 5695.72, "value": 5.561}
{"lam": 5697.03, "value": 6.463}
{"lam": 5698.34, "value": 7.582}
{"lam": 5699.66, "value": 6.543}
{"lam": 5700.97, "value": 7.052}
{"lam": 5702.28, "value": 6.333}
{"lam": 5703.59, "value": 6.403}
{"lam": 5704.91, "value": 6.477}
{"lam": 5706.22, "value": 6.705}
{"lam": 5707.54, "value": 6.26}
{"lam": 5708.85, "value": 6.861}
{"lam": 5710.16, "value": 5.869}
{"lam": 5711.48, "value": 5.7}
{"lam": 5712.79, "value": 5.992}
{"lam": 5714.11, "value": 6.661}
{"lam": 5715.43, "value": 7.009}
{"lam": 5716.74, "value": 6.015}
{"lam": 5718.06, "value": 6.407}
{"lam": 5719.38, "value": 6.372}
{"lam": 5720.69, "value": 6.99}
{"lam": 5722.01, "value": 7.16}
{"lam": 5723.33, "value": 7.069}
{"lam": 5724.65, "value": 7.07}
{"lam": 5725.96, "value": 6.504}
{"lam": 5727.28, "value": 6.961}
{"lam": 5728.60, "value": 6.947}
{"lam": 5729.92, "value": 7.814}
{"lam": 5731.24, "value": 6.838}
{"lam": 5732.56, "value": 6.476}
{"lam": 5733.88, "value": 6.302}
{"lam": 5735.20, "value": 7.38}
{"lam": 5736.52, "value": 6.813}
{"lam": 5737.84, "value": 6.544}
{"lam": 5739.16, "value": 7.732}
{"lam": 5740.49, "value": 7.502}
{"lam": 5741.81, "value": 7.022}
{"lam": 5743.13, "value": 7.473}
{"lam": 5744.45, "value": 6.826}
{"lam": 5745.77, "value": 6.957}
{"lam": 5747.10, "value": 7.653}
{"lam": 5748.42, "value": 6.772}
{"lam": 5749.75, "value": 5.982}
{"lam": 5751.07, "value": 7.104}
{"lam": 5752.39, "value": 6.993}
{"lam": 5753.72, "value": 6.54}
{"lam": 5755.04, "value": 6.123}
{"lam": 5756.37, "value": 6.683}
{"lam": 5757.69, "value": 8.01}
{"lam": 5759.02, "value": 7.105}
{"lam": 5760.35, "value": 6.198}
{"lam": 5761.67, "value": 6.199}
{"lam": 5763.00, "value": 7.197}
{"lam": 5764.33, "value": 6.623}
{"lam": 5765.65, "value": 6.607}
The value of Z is 6.82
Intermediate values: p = 6.74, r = 6.9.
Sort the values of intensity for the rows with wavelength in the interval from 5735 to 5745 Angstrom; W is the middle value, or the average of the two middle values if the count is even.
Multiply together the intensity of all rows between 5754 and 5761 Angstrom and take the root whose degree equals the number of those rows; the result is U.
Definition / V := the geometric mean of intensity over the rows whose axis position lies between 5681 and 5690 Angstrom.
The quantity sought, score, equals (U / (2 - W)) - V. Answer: -7.70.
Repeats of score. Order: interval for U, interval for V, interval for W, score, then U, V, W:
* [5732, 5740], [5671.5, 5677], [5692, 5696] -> -7.77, 6.86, 6.24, 6.45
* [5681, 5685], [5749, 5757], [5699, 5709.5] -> -7.98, 6.41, 6.56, 6.51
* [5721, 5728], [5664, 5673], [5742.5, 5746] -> -8.05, 6.95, 6.65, 6.96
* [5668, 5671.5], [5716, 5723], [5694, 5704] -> -8.02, 6.49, 6.58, 6.50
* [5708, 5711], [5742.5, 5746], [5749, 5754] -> -8.41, 6.35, 7.08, 6.77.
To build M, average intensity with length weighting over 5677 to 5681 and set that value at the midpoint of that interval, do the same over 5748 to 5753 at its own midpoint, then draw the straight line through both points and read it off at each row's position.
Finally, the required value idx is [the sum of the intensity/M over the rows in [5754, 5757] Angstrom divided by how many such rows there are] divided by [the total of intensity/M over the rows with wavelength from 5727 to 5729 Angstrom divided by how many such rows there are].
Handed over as 0.93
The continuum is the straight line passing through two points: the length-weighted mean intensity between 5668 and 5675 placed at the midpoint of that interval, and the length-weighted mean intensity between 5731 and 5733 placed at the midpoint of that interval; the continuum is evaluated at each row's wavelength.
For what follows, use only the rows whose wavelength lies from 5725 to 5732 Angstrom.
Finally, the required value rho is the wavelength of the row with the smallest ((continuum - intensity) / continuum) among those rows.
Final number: 5729.92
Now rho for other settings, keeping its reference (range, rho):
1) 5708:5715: 5708.85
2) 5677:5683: 5677.39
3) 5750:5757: 5751.07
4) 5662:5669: 5666.94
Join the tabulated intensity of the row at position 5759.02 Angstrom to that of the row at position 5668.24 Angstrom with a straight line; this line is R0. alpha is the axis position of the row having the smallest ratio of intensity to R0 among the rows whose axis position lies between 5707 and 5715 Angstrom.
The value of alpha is 5711.48 Angstrom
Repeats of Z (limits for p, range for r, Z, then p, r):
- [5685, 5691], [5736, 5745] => 6.83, 6.52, 7.1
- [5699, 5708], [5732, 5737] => 6.64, 6.54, 6.7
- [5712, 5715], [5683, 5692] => 6.43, 6.33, 6.5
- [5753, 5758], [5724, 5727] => 6.81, 6.84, 6.8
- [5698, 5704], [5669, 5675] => 6.53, 6.78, 6.3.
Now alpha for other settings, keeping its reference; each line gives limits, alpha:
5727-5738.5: 5733.88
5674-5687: 5678.70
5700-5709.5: 5707.54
